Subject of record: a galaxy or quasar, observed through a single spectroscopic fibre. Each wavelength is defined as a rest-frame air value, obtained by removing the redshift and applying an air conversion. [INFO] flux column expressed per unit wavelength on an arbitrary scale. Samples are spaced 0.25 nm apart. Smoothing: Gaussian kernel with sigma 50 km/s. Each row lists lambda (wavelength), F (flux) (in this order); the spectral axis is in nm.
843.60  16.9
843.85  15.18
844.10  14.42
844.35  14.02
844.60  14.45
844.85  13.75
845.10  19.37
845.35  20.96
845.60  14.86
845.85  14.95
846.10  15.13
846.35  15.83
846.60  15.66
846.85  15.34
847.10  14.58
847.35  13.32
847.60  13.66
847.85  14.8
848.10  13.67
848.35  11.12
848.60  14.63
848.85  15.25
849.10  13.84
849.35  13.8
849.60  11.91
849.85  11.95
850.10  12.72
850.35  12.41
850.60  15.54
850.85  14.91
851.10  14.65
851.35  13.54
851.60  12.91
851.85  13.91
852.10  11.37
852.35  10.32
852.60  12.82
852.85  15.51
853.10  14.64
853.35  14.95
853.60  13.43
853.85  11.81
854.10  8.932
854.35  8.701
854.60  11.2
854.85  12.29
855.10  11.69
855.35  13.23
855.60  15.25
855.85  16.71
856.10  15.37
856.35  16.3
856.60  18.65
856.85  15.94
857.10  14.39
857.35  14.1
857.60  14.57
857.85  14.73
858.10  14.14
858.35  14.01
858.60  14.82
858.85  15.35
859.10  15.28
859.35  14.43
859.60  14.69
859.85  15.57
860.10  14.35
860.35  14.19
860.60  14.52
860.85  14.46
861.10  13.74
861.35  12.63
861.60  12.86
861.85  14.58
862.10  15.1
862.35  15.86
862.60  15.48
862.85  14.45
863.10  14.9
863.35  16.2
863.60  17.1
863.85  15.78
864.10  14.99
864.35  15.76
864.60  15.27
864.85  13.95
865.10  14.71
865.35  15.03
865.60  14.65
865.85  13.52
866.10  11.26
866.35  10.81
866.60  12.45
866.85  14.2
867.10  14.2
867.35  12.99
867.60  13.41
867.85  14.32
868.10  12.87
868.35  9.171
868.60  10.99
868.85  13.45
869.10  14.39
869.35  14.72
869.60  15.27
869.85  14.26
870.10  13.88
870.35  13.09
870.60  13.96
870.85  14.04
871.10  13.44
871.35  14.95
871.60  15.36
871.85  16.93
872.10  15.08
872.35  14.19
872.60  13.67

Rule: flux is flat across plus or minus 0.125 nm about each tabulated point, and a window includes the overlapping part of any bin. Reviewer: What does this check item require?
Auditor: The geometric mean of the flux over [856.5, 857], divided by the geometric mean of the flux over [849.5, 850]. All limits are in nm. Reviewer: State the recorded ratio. 1.45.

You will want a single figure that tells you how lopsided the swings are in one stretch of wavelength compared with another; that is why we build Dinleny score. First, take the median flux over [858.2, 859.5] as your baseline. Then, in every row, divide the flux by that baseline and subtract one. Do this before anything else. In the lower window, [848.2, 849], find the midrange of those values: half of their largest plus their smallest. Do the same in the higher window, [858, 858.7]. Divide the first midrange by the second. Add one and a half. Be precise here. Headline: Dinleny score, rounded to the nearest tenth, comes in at 5.5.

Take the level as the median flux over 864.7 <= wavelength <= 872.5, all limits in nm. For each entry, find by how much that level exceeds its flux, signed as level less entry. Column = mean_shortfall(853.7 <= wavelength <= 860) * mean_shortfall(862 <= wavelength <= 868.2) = 0.015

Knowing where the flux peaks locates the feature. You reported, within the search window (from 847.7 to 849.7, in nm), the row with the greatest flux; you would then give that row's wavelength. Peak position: 848.85 nm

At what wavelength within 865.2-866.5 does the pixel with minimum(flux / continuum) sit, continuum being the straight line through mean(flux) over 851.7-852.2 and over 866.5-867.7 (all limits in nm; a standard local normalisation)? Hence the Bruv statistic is 866.35 nm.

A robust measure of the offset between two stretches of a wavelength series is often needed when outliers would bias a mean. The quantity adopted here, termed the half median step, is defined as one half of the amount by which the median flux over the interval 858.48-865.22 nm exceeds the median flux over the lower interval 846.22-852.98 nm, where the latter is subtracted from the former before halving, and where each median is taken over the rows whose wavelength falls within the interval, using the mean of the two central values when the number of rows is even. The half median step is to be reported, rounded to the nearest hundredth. 0.51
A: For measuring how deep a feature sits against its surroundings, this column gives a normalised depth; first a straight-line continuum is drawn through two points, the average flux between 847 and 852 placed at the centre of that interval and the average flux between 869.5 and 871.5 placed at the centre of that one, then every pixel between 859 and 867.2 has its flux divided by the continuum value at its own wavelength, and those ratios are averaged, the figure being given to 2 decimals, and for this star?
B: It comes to 1.04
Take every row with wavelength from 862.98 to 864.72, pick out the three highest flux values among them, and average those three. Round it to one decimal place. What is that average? 16.4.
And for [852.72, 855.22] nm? 15.0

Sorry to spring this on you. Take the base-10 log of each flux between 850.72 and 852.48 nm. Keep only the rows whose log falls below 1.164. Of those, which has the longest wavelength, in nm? 852.35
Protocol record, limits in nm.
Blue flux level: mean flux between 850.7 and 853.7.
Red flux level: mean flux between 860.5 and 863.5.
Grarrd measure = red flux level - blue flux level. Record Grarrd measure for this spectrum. 1.0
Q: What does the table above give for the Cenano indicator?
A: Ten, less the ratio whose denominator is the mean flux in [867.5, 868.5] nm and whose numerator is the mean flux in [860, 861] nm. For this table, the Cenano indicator 8.84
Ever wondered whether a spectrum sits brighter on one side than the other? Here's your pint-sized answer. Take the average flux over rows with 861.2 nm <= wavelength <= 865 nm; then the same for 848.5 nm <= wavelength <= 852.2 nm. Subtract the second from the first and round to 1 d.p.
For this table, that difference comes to 1.4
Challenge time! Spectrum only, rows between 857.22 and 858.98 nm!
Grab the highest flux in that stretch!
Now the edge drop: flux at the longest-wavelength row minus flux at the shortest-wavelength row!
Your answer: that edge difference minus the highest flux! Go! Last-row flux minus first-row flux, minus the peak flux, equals -14.1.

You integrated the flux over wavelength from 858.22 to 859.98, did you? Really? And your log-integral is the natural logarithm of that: 3.26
